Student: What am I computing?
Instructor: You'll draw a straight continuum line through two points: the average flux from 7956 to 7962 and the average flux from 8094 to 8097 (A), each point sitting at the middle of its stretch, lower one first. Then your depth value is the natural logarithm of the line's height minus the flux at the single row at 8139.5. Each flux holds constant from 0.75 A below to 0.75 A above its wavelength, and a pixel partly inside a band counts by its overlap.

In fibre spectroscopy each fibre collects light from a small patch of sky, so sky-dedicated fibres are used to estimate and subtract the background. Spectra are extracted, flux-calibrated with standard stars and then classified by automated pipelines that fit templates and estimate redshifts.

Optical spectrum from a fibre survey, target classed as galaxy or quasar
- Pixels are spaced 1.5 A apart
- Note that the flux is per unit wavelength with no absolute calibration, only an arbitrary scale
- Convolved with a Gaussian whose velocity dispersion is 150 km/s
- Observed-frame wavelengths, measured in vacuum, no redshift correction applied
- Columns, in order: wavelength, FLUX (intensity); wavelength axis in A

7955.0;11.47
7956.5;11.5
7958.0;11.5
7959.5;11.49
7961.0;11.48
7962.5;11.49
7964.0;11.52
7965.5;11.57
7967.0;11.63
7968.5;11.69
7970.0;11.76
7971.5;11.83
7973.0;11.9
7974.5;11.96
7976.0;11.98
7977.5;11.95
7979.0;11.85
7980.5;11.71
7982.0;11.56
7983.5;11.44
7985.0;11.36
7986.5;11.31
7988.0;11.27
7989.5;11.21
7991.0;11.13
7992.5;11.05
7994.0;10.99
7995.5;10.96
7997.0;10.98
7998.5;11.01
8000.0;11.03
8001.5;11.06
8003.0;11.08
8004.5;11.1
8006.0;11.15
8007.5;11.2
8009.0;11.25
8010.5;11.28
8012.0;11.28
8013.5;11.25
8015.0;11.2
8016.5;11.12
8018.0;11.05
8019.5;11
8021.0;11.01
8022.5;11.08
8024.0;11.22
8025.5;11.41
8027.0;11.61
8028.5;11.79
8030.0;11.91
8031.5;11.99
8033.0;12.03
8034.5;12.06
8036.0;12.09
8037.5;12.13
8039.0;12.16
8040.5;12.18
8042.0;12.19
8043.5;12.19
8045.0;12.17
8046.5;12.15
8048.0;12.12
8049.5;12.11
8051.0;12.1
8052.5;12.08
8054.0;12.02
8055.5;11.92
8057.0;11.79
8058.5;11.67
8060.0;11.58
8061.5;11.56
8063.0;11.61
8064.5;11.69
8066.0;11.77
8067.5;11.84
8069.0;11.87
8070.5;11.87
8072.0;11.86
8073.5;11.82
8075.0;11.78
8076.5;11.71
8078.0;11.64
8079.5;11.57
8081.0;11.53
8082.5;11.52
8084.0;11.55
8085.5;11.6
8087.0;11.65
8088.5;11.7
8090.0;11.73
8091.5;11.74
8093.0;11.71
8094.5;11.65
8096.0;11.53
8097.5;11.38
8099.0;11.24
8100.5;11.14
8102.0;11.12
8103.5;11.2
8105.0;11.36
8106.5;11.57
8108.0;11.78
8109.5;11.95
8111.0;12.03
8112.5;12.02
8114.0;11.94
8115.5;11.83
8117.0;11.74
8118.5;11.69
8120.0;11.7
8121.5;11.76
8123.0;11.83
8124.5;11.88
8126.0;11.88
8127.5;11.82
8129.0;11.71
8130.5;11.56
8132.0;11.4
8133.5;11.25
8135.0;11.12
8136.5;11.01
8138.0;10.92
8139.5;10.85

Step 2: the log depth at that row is -0.3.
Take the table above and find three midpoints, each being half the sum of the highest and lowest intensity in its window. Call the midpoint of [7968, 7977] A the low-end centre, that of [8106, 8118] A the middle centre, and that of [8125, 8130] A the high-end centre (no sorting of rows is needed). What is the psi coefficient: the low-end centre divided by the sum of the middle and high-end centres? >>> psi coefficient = 0.502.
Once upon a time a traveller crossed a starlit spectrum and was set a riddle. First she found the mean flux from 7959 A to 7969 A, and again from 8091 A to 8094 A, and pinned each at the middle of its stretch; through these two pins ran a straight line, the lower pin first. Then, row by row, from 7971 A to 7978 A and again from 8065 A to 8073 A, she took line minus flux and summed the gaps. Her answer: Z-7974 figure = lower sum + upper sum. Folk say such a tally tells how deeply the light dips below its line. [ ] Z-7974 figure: -3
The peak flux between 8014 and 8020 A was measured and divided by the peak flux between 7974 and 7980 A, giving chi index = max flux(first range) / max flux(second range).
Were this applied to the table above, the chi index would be 0.935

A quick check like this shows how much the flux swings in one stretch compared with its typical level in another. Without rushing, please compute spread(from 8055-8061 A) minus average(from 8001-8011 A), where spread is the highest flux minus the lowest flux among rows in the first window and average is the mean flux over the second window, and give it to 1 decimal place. -10.8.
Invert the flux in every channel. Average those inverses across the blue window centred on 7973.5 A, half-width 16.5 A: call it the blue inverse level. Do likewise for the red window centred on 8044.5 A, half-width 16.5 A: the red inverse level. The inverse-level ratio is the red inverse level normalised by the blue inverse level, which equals 0.97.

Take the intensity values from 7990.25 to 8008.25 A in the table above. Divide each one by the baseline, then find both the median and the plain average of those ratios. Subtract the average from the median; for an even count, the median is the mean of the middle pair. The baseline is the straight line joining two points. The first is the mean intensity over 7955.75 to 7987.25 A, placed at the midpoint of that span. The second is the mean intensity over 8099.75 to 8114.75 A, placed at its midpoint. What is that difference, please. -0.0006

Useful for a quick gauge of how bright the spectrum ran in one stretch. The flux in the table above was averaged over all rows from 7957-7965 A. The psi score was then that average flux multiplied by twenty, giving 230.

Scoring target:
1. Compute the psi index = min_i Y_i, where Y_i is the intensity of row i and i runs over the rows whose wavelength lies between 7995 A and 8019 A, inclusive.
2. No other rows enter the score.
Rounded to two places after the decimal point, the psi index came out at 10.96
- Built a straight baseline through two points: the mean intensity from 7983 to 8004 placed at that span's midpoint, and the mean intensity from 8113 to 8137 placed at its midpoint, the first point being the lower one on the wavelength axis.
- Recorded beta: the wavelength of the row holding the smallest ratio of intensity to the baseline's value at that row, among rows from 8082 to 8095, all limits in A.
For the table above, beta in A 8082.5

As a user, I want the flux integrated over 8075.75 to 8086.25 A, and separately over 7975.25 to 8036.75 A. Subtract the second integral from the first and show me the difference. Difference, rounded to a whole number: -577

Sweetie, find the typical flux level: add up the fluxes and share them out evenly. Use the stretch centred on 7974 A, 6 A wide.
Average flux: 11.9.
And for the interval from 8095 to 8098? 11.5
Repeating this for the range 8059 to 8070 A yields 11.7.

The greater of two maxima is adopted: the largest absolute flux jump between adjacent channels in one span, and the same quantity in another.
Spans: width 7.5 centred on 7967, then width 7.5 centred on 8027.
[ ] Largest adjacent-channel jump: 0.200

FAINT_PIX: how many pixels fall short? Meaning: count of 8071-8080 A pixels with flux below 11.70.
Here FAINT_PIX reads 2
